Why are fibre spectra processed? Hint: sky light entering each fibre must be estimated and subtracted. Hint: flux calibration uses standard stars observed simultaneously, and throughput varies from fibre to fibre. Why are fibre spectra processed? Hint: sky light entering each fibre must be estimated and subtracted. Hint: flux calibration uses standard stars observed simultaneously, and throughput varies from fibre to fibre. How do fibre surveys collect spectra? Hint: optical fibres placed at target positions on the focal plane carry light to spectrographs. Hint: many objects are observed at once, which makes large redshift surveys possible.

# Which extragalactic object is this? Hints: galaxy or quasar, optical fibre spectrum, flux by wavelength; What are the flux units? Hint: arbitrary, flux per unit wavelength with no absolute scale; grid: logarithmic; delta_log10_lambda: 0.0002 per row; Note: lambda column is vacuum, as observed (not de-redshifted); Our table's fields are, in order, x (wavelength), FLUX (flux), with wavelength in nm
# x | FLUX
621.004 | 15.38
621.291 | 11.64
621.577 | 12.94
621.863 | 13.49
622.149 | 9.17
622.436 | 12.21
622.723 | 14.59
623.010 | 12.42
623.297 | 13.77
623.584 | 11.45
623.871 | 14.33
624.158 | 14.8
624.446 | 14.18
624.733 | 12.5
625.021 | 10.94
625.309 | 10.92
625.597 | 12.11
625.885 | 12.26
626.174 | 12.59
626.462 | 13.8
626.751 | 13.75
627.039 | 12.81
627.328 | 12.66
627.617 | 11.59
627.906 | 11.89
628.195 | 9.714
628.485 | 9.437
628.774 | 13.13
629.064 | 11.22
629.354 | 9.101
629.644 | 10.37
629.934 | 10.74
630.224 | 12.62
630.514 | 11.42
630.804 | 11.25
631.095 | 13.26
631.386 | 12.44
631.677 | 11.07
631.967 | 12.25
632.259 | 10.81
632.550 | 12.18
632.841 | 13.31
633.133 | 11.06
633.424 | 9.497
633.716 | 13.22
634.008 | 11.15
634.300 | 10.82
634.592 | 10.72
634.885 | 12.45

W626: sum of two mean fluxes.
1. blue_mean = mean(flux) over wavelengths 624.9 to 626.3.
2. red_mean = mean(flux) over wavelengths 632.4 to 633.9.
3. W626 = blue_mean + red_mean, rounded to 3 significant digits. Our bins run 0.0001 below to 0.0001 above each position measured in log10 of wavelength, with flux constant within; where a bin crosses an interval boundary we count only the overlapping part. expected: 23.6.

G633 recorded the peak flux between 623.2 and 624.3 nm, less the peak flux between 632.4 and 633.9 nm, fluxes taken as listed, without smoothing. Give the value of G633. 1.5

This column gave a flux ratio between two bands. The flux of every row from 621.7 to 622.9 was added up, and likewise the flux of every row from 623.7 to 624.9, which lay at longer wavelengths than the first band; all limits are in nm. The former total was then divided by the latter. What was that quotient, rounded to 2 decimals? 0.89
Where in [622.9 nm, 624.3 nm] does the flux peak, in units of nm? 624.158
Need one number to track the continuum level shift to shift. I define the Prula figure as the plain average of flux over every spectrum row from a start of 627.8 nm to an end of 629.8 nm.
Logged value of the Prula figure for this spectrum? 10.7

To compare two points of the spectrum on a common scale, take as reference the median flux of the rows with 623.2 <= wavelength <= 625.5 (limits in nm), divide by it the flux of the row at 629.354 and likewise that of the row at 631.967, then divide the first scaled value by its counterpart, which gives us 0.74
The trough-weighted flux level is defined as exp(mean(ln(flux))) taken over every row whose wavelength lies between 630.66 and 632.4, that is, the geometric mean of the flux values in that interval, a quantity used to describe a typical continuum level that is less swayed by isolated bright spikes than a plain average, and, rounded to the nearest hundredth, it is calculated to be 11.82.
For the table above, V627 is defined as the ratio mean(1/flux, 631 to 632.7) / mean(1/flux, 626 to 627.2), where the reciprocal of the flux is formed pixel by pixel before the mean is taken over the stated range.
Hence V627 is 1.11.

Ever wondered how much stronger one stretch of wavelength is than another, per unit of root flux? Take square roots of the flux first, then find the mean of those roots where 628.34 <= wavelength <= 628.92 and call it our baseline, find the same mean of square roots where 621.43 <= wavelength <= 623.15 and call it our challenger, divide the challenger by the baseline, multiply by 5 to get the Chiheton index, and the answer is 5.26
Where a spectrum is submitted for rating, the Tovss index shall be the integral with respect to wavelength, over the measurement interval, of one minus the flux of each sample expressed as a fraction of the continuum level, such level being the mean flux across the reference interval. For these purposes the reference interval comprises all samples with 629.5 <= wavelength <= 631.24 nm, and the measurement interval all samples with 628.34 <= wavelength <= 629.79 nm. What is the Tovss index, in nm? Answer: 0.12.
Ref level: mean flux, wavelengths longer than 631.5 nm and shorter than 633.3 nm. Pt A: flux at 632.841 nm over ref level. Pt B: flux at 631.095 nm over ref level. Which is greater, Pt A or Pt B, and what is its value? 1.13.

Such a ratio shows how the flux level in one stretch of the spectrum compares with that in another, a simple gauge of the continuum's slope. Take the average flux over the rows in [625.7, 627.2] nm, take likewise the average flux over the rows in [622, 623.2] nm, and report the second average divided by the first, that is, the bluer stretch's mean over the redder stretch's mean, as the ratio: 0.93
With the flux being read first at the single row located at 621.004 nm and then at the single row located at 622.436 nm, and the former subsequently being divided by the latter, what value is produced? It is 1.26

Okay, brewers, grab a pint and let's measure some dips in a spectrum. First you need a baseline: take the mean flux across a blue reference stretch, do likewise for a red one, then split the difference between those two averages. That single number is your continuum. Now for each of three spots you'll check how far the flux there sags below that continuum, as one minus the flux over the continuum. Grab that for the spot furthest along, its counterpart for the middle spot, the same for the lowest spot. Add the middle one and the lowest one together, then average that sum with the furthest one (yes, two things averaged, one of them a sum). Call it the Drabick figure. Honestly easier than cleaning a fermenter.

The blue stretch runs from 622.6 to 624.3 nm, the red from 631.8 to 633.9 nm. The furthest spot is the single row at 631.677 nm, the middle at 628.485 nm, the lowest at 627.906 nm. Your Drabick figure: 0.22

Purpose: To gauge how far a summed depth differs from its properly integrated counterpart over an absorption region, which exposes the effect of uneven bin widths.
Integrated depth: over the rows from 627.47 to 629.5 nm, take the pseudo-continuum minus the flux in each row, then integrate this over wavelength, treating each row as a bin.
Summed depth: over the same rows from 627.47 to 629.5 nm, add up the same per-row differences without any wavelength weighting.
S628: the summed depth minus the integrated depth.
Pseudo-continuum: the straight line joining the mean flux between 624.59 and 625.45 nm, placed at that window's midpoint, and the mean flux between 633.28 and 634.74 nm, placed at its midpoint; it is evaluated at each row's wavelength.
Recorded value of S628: 2.2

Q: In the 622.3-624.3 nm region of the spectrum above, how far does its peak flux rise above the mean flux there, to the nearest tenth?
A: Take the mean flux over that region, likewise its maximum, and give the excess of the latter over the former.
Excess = 1.4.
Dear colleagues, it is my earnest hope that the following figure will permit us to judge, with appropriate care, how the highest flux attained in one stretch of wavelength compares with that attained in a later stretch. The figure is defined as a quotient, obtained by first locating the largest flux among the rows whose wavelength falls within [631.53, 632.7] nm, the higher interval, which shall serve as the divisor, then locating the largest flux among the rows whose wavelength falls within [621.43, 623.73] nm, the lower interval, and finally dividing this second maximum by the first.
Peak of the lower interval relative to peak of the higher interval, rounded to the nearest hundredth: 1.19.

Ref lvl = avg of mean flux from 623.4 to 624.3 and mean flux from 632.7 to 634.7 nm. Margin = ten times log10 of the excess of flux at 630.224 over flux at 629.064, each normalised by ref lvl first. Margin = -9.5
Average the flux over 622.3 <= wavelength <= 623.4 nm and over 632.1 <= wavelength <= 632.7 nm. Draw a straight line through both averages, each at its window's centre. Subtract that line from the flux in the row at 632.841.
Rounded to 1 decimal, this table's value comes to 1.9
